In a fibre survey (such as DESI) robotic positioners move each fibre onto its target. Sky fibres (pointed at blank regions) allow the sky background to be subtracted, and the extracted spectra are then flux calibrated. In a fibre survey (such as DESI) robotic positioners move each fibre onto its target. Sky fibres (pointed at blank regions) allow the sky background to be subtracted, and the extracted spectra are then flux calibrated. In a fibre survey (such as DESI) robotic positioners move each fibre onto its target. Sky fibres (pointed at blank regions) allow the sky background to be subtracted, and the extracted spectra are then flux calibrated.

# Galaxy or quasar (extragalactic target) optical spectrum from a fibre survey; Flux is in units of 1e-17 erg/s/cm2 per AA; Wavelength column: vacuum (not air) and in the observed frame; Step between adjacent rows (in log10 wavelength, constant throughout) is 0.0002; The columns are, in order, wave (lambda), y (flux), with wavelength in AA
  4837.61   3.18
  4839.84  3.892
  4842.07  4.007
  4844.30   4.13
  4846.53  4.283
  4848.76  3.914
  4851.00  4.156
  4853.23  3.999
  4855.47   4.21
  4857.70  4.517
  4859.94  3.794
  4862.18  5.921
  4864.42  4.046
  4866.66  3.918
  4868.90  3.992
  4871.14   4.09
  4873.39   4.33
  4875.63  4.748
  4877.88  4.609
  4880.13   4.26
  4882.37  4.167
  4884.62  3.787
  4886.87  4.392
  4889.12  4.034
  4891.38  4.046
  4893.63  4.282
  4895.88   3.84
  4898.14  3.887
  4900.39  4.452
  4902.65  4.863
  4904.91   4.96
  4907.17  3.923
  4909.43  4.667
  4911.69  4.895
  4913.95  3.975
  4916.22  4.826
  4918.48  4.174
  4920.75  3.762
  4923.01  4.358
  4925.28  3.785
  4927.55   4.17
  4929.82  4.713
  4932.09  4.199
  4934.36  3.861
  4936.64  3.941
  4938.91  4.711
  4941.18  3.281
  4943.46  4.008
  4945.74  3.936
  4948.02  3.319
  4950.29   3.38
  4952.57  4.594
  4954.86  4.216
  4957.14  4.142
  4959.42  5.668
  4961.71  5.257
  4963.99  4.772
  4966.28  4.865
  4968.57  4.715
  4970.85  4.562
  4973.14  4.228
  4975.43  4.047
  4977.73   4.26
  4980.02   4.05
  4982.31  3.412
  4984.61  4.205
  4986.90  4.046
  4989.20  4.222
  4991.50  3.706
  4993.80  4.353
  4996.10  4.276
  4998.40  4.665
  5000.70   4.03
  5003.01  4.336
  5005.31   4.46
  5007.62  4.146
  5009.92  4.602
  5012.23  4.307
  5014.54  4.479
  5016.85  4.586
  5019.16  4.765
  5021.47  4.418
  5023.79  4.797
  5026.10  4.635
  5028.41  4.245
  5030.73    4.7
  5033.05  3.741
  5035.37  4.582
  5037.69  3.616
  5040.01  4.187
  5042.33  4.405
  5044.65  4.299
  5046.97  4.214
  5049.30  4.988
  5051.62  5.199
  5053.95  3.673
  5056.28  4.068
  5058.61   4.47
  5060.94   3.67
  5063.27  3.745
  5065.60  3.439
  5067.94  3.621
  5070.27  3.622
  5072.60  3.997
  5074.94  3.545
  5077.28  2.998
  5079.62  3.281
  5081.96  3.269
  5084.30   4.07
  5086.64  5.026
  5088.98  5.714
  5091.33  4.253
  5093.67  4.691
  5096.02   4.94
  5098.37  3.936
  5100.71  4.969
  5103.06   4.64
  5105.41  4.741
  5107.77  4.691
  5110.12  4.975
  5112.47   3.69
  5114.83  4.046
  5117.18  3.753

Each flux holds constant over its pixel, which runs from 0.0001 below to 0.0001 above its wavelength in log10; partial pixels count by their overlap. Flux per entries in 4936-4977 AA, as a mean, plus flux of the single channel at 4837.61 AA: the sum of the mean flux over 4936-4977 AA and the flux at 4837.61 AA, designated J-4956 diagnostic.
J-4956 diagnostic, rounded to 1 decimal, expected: 7.5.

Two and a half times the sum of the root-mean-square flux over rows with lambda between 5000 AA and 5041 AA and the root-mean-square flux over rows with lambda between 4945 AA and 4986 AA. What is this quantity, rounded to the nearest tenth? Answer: 21.8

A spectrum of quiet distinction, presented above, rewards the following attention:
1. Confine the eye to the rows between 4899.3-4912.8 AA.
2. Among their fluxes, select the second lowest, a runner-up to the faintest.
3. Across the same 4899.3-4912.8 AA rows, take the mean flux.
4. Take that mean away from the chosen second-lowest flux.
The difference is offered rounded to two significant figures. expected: -0.17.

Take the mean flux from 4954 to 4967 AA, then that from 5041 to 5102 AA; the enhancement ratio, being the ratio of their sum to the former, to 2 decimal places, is 1.86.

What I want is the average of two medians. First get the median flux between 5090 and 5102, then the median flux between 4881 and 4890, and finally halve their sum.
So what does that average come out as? 4.40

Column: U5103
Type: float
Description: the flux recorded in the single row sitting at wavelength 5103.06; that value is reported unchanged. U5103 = 4.64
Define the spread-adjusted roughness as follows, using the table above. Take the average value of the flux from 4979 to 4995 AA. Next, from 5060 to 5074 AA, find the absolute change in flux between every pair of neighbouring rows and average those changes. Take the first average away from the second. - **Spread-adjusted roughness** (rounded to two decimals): -3.81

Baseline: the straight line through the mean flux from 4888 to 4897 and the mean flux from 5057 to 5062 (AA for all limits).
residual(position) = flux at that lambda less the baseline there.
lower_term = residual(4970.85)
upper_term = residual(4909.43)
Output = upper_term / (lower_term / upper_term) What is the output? 0.8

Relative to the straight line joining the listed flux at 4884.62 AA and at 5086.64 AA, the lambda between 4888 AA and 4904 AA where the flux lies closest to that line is 4895.88 AA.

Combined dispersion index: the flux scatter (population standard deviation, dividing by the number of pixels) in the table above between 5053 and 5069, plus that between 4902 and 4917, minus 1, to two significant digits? -0.27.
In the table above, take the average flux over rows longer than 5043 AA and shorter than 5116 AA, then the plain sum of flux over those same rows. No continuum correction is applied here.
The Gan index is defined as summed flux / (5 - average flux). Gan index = 165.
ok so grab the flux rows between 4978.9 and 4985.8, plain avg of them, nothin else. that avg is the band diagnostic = 3.9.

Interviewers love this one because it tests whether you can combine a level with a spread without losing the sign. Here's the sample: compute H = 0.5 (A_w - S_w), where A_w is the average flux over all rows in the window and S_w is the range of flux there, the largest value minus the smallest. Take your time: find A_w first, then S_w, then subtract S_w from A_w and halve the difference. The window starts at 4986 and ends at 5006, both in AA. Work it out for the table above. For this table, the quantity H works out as 1.6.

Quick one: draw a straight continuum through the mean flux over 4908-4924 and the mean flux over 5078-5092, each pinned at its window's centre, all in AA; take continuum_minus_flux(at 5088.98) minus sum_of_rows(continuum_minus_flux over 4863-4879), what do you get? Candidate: -2.6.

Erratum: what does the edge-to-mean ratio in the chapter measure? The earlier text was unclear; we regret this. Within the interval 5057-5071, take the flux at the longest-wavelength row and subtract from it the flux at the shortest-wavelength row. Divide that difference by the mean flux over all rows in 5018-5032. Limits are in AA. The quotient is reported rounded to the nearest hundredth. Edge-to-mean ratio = -0.18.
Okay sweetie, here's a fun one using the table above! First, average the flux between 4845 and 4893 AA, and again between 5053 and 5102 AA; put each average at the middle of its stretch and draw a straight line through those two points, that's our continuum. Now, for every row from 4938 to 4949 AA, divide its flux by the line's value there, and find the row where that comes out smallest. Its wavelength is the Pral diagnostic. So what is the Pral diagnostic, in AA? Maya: 4941.18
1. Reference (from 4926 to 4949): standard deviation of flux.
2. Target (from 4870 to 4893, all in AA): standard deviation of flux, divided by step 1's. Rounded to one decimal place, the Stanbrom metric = 0.6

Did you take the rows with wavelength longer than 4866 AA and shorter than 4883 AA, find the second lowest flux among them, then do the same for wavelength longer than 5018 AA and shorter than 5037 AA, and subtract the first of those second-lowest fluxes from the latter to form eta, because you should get 0.25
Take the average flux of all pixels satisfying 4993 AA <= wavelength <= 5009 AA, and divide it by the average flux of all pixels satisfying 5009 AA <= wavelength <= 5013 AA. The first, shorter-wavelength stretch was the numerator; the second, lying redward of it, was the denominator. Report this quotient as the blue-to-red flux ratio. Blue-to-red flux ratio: 0.97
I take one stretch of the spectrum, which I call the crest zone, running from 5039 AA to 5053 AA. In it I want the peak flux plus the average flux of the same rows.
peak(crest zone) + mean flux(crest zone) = 9.7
